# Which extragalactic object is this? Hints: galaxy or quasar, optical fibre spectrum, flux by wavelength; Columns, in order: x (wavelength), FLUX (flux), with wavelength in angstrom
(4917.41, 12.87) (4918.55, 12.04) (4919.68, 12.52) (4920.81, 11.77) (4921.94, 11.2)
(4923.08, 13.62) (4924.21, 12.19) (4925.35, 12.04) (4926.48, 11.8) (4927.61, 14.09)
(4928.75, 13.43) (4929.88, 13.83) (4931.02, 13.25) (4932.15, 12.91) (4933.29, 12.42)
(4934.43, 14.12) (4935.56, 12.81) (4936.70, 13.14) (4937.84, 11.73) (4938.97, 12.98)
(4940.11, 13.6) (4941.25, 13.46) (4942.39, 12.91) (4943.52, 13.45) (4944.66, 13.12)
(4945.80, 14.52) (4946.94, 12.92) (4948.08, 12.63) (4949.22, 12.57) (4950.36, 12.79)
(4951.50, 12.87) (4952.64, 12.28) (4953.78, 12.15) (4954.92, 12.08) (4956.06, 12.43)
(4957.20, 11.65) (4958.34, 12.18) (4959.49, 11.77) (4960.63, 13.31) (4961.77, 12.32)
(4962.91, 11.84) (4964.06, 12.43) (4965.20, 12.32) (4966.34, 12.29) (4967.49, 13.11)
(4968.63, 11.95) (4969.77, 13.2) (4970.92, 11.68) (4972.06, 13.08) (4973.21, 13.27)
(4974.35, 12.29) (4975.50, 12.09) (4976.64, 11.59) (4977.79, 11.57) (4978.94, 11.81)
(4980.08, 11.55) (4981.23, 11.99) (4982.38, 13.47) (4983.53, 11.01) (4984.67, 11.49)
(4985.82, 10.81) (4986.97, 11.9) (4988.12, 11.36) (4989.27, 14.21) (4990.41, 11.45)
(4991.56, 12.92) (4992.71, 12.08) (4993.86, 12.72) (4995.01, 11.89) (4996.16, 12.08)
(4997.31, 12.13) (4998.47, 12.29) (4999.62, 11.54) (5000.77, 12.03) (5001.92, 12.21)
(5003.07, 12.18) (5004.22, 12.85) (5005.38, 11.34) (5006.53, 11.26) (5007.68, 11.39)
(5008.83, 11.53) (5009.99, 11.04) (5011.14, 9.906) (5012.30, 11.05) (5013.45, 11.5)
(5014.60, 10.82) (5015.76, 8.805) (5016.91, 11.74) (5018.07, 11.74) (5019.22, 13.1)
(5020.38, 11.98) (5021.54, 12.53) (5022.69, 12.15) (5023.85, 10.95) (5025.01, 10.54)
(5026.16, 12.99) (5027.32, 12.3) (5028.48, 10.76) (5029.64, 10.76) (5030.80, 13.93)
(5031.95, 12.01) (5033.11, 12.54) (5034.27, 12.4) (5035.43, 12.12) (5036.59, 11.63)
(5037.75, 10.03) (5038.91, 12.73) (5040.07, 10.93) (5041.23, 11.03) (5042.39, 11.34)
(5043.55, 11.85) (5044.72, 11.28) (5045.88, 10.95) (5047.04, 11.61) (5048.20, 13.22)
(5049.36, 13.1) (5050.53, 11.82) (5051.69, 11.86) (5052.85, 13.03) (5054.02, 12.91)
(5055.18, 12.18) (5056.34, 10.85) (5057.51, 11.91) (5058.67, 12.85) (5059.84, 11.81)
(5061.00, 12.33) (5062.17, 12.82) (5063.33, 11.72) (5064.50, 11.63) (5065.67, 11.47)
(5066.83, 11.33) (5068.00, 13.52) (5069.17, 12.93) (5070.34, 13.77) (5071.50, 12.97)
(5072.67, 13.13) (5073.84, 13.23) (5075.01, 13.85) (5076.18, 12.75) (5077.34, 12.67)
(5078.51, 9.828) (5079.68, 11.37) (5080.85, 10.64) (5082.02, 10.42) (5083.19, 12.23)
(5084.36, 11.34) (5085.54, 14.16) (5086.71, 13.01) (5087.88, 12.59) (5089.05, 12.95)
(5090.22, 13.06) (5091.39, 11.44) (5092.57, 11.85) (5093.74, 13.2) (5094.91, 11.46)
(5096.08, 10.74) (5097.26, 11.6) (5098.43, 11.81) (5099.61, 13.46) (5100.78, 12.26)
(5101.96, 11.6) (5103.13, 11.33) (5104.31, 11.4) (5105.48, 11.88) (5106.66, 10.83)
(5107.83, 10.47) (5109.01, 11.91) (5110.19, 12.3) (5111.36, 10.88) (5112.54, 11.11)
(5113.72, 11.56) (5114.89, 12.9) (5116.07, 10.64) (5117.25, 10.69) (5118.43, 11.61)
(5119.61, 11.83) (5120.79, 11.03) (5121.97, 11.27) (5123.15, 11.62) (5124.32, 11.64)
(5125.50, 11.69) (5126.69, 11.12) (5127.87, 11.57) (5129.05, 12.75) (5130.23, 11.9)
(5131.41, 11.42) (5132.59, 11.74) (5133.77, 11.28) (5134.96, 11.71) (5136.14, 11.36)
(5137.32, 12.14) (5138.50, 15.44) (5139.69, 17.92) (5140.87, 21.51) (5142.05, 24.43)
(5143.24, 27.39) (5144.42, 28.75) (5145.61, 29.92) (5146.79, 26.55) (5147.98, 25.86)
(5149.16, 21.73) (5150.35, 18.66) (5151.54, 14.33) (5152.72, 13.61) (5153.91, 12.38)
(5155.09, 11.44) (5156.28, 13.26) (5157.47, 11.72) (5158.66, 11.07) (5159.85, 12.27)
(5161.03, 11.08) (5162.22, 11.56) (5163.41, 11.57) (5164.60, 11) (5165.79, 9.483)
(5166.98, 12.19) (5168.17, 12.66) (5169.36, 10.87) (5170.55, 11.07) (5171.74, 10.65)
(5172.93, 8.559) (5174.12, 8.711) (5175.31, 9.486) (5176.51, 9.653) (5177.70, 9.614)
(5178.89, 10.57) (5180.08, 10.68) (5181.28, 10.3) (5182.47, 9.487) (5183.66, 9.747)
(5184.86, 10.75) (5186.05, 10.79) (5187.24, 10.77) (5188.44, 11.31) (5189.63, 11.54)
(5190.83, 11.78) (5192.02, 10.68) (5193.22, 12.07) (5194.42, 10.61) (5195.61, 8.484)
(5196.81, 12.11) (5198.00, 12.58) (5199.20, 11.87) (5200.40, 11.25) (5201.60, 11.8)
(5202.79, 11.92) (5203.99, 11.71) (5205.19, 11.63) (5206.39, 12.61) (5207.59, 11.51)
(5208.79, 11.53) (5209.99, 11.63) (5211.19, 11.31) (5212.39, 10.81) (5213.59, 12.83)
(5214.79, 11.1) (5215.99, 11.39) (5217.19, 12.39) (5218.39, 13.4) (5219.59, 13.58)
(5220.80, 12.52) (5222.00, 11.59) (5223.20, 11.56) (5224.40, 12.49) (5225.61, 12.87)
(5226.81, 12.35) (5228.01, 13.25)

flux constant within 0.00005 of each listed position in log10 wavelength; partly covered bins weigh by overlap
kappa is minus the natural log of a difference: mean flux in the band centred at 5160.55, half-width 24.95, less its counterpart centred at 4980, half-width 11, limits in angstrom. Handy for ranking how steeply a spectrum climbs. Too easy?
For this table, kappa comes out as -0.8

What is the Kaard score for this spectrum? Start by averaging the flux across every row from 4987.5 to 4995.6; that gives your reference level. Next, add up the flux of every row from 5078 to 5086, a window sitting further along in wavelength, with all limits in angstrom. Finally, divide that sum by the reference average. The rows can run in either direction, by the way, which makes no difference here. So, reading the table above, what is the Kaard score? 6.5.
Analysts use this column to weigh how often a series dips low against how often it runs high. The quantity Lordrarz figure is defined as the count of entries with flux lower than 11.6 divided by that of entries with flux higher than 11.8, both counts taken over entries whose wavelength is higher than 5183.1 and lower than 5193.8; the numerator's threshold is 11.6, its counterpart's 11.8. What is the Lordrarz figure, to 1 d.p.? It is 7.0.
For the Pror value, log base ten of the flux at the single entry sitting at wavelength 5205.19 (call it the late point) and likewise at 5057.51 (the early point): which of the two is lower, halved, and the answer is 0.533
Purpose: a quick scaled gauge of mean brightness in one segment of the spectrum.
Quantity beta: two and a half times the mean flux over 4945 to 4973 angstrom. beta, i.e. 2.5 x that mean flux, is 31.3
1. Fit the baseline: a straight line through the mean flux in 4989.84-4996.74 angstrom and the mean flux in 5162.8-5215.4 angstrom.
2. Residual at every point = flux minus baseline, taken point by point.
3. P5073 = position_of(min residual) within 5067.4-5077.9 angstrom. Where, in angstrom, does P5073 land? 5077.34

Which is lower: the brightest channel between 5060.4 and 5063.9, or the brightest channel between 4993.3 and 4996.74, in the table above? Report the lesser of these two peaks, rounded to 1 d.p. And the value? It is 12.7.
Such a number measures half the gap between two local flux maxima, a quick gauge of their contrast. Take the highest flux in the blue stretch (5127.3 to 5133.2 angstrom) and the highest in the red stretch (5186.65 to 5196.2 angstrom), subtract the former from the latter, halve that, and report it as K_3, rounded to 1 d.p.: -0.3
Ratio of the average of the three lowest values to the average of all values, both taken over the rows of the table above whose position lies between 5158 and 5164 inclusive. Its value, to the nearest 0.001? 0.976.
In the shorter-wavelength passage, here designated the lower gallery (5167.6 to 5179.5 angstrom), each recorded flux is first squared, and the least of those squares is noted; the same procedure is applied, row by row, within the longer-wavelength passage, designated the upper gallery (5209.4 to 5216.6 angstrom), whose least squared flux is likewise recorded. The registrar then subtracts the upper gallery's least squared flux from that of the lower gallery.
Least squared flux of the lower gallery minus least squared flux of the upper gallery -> -44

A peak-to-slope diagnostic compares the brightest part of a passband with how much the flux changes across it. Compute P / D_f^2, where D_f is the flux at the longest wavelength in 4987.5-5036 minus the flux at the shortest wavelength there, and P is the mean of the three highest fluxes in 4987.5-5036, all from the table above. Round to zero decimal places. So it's 24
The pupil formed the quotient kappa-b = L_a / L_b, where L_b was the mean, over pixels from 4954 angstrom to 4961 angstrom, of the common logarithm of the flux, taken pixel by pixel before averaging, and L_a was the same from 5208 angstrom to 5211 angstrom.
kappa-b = 0.978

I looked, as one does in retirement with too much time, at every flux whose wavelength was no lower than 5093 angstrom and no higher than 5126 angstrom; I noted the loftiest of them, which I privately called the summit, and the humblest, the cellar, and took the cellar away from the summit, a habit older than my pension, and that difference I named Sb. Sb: 3.0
